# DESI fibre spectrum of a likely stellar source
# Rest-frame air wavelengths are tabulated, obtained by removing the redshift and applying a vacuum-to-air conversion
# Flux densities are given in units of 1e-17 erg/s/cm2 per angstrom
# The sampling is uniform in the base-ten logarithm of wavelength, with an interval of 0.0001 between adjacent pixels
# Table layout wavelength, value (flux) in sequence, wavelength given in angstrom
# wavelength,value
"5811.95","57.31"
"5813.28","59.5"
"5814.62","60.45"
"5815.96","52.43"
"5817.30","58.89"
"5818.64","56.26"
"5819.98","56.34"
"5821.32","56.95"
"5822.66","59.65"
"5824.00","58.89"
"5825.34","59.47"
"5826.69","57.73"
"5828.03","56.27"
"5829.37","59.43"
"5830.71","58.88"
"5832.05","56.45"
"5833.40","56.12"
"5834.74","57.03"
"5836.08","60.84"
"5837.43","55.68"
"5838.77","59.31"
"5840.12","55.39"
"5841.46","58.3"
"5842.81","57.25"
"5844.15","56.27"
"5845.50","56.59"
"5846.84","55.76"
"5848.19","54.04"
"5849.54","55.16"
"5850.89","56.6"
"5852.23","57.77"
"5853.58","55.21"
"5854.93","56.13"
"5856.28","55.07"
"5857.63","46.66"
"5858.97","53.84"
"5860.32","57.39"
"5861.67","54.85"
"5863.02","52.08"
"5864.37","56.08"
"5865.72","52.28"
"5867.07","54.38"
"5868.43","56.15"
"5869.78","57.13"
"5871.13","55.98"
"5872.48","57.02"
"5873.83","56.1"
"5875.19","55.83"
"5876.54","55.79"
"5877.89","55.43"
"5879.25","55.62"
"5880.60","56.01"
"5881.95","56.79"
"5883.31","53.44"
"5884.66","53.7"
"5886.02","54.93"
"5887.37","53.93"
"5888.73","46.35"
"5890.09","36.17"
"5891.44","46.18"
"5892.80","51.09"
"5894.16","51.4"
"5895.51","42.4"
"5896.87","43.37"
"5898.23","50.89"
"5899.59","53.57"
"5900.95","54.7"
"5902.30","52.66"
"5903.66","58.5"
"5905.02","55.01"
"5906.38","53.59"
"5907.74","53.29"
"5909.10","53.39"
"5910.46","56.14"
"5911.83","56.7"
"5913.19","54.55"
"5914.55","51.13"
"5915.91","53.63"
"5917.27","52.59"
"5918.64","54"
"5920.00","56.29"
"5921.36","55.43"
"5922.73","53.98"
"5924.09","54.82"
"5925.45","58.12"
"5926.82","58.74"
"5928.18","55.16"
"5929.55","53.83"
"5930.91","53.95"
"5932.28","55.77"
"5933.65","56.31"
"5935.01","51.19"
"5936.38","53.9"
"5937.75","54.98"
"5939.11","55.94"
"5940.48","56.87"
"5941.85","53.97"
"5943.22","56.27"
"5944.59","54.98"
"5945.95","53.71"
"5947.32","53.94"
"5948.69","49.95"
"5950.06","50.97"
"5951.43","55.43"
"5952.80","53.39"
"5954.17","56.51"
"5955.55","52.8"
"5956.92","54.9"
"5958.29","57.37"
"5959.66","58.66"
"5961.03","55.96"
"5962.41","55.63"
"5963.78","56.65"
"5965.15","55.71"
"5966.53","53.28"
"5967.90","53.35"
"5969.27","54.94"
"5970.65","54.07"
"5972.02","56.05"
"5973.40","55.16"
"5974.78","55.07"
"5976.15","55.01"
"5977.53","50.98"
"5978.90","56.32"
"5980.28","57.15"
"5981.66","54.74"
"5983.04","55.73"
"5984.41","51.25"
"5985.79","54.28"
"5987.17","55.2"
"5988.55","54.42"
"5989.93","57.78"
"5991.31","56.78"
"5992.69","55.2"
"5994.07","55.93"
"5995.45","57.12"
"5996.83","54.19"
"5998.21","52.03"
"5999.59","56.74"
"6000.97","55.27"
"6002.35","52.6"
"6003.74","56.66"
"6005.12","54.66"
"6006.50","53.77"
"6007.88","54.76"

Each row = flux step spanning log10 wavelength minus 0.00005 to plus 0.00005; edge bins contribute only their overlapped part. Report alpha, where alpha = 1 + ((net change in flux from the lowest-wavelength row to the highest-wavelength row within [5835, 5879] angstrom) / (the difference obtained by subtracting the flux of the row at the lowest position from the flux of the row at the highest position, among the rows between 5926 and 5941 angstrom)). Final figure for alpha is 3.9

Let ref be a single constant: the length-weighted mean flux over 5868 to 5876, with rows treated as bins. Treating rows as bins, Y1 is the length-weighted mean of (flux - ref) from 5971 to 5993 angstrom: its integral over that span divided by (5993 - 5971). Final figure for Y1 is -1.3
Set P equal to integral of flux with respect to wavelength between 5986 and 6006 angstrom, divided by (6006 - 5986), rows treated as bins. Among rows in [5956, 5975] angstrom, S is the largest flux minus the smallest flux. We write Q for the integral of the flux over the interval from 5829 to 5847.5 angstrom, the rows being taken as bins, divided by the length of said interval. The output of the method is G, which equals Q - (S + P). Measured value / -3.3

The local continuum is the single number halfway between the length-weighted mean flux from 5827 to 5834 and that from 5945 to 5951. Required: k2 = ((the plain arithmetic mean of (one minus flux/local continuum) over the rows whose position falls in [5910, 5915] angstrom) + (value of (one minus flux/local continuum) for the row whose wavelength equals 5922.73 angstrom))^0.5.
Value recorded 0.16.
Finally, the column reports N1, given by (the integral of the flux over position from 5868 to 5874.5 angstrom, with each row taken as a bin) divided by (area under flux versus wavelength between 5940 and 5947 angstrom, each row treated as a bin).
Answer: 0.95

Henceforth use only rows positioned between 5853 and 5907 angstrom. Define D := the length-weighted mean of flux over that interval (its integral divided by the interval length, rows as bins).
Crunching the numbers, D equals 53.1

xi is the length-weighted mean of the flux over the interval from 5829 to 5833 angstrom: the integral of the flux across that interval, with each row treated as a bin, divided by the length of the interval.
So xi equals 58.0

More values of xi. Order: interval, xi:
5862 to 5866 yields 53.7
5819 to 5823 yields 57.4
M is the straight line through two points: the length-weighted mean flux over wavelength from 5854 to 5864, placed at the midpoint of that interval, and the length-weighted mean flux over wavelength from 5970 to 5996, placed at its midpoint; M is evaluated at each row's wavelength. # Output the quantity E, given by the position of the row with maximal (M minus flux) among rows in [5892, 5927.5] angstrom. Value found 5895.51 angstrom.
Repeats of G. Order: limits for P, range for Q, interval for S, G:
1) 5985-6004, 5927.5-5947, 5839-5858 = -12.1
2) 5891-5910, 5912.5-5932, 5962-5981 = -3.0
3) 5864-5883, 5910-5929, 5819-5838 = -5.8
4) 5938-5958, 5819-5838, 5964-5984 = -2.7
